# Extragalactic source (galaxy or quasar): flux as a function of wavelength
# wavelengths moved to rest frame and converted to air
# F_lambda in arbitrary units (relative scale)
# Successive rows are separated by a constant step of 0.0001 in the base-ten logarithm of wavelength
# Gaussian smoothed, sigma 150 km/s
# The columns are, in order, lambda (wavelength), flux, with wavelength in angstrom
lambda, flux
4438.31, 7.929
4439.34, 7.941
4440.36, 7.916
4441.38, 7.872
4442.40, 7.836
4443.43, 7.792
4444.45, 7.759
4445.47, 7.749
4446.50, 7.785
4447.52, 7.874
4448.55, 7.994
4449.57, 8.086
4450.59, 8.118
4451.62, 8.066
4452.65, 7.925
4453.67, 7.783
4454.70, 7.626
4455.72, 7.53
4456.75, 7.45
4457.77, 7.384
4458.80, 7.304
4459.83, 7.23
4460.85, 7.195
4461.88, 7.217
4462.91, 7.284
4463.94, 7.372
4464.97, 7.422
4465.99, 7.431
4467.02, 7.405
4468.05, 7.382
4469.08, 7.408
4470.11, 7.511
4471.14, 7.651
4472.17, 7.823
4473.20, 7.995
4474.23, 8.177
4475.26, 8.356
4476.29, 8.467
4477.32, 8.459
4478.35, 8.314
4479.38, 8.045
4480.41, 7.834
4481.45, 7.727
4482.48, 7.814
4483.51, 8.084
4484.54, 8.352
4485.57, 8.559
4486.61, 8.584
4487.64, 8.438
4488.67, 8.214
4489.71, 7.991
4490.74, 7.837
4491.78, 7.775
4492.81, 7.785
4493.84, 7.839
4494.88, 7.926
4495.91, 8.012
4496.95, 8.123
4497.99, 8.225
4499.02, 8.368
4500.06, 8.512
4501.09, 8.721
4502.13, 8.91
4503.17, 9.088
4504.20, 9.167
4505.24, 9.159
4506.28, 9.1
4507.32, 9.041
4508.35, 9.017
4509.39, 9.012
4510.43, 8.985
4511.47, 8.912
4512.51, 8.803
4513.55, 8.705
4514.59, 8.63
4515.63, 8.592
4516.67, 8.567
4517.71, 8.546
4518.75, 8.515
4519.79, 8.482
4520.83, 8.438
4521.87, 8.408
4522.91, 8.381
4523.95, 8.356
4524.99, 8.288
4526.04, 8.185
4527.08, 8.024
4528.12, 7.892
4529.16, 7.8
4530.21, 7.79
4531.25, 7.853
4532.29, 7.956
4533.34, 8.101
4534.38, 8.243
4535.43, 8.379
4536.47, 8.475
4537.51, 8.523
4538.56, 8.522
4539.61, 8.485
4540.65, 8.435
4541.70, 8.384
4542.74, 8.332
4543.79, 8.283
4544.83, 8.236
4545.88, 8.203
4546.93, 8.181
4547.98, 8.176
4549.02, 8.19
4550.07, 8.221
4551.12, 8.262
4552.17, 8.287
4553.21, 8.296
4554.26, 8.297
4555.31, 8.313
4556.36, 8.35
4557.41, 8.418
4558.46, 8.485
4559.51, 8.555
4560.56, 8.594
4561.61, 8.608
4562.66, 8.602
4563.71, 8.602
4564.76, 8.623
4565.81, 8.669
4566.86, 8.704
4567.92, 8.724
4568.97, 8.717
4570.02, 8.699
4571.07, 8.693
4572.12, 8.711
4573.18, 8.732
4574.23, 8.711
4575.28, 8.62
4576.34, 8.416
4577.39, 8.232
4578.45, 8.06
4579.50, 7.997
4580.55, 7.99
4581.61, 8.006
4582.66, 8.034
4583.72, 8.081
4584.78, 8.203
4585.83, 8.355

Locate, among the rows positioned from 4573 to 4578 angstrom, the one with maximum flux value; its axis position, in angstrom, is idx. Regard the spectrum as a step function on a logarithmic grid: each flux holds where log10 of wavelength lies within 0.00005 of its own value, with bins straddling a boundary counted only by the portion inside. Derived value 4573.18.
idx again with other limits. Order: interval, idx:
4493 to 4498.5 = 4497.99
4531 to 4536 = 4535.43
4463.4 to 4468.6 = 4465.99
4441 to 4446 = 4441.38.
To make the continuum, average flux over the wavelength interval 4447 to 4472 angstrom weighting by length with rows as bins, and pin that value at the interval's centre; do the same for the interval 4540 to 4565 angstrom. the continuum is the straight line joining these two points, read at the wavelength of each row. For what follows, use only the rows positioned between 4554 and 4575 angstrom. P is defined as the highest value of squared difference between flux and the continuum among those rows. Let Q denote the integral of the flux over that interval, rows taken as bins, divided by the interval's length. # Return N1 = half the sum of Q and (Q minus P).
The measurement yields 8.57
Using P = 0.0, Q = 8.60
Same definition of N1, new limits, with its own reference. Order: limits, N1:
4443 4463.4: 7.46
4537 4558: 8.28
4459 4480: 7.42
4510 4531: 7.93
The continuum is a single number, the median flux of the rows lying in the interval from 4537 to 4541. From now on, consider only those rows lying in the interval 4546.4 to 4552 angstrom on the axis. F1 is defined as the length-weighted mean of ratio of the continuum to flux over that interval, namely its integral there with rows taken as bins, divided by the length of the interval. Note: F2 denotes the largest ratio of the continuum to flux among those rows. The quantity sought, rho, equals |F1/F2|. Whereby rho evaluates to 0.995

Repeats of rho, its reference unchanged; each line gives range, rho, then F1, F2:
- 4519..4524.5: 0.994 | 1.01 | 1.018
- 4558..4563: 0.990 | 0.99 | 1.002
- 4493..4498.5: 0.978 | 1.06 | 1.085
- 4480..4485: 0.971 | 1.07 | 1.100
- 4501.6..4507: 0.980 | 0.94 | 0.954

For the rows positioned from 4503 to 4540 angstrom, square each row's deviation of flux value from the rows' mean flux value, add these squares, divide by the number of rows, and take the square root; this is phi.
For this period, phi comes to 0.40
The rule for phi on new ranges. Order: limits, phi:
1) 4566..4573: 0.01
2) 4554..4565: 0.12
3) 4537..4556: 0.11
